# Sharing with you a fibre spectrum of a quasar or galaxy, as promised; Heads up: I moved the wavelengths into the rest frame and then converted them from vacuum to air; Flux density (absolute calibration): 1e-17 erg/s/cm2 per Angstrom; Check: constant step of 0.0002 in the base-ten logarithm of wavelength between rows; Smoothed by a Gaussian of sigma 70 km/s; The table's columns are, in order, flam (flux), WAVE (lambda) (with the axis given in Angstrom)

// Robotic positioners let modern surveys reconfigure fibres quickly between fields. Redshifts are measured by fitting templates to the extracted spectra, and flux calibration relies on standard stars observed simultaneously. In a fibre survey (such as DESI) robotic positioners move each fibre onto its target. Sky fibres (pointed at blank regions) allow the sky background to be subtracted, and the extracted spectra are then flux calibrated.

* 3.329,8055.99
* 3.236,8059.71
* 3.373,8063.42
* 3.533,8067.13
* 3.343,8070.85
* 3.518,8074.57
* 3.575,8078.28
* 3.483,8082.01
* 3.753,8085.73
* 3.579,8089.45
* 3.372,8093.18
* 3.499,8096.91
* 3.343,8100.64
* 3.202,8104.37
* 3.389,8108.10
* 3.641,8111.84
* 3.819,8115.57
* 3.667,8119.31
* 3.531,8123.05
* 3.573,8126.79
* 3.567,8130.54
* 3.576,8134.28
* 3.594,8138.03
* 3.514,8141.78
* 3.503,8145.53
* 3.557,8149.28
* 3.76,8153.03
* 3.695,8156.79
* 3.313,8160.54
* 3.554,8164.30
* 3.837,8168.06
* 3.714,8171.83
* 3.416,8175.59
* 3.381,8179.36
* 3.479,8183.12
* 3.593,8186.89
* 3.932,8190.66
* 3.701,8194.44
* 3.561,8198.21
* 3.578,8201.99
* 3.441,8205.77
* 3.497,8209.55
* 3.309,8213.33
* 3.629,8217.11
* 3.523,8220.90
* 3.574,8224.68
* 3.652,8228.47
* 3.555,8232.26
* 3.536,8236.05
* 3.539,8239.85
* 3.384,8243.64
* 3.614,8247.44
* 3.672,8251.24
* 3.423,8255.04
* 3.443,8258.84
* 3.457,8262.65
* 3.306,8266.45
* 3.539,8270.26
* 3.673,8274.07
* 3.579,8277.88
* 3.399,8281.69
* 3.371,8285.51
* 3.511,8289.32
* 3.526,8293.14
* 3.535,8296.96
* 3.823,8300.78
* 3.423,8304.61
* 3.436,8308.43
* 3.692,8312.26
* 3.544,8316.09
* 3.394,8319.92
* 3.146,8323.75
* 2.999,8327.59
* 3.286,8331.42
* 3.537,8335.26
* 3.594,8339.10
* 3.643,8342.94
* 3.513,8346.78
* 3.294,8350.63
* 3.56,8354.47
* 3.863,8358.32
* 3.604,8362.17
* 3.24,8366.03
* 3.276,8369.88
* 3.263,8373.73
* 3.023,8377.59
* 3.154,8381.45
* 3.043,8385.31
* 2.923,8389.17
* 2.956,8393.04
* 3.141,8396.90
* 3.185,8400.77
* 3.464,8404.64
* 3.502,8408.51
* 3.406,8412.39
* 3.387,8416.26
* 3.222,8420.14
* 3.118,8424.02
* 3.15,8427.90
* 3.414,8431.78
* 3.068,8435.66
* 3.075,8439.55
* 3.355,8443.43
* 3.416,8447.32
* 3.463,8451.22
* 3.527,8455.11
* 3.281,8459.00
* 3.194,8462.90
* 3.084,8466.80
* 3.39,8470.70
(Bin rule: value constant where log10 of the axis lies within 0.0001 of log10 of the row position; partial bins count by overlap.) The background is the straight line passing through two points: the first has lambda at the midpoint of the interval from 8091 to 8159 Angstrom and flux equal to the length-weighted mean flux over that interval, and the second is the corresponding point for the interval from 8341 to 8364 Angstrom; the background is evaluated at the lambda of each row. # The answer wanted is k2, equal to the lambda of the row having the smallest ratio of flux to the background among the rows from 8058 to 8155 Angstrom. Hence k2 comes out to 8104.37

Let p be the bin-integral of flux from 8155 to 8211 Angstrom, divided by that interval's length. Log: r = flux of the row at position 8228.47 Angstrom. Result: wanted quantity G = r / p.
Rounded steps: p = 3.58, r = 3.652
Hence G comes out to 1.020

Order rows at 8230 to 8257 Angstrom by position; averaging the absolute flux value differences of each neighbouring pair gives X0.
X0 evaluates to 0.12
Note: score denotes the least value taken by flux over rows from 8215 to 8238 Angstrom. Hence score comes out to 3.523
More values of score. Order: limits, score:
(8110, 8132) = 3.531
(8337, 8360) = 3.294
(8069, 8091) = 3.343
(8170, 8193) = 3.381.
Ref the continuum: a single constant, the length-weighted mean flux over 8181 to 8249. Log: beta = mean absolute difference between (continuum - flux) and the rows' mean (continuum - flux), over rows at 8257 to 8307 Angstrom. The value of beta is 0.10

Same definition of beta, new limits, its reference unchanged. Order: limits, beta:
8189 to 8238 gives 0.09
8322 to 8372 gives 0.20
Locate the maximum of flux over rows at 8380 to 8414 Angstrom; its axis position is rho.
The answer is 8408.51 Angstrom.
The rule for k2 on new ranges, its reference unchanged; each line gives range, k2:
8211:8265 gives 8213.33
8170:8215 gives 8213.33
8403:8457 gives 8435.66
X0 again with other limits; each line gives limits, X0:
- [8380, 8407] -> 0.13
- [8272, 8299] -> 0.08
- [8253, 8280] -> 0.11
